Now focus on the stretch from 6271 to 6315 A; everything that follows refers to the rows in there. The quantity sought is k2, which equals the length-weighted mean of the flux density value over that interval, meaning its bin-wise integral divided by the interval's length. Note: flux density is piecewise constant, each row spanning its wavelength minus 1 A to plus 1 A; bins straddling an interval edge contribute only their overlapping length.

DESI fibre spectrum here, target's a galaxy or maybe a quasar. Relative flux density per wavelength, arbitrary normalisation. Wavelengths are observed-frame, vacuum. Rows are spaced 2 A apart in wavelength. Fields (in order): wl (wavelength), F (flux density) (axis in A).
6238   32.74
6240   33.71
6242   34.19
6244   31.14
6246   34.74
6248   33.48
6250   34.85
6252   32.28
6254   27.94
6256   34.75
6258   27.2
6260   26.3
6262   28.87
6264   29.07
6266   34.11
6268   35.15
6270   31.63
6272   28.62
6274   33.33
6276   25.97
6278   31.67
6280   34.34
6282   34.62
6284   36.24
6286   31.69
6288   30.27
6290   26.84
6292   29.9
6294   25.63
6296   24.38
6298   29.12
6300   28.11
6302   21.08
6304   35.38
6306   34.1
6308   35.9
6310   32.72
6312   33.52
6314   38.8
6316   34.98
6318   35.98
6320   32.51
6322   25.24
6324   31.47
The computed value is 31.0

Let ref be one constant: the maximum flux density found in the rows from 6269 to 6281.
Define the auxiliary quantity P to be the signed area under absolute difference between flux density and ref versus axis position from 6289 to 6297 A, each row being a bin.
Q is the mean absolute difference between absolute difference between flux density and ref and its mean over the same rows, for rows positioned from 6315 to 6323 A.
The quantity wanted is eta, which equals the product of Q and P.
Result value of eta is 177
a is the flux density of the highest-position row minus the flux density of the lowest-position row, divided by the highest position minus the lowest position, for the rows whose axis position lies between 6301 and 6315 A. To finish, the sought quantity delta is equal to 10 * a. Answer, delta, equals 15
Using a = 1.5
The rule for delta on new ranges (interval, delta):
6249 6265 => -4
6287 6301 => -2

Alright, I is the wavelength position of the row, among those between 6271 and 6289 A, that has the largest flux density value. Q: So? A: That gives 6284 A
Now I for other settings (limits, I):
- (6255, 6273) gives 6268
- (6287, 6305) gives 6304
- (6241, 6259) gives 6250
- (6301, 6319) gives 6314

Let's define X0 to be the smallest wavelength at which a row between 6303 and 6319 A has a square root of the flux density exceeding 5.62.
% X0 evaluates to 6304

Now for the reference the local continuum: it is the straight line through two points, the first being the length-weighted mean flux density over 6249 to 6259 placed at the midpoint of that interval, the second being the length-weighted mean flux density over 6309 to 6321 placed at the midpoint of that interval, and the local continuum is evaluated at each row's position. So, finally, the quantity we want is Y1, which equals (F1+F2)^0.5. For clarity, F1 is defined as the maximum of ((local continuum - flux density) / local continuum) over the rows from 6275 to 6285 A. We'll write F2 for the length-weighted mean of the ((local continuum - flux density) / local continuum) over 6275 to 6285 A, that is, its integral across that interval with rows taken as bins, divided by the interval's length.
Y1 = 0.5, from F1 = 0.204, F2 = 0.01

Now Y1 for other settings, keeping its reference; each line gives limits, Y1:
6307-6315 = 0.2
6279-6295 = 0.5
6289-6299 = 0.7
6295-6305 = 0.8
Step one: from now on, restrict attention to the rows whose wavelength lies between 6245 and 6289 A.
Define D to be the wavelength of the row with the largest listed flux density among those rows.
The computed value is 6284 A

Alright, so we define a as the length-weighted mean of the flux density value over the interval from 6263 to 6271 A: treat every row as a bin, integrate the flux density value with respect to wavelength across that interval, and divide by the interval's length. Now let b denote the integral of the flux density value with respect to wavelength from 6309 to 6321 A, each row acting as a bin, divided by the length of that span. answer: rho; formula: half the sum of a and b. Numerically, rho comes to 33.6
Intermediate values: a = 32.5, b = 34.8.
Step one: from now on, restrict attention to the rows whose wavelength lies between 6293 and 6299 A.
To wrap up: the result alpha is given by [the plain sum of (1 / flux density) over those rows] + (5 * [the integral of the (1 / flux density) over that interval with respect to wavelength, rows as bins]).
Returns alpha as 1.26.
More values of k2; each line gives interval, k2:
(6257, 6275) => 30.5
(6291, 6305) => 27.7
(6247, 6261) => 31.0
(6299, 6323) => 32.4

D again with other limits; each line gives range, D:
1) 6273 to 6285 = 6284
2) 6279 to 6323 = 6314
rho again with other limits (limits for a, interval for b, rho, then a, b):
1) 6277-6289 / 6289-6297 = 29.9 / 33.1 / 26.7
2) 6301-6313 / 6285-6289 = 31.5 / 32.1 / 31.0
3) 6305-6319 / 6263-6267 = 33.4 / 35.1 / 31.6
